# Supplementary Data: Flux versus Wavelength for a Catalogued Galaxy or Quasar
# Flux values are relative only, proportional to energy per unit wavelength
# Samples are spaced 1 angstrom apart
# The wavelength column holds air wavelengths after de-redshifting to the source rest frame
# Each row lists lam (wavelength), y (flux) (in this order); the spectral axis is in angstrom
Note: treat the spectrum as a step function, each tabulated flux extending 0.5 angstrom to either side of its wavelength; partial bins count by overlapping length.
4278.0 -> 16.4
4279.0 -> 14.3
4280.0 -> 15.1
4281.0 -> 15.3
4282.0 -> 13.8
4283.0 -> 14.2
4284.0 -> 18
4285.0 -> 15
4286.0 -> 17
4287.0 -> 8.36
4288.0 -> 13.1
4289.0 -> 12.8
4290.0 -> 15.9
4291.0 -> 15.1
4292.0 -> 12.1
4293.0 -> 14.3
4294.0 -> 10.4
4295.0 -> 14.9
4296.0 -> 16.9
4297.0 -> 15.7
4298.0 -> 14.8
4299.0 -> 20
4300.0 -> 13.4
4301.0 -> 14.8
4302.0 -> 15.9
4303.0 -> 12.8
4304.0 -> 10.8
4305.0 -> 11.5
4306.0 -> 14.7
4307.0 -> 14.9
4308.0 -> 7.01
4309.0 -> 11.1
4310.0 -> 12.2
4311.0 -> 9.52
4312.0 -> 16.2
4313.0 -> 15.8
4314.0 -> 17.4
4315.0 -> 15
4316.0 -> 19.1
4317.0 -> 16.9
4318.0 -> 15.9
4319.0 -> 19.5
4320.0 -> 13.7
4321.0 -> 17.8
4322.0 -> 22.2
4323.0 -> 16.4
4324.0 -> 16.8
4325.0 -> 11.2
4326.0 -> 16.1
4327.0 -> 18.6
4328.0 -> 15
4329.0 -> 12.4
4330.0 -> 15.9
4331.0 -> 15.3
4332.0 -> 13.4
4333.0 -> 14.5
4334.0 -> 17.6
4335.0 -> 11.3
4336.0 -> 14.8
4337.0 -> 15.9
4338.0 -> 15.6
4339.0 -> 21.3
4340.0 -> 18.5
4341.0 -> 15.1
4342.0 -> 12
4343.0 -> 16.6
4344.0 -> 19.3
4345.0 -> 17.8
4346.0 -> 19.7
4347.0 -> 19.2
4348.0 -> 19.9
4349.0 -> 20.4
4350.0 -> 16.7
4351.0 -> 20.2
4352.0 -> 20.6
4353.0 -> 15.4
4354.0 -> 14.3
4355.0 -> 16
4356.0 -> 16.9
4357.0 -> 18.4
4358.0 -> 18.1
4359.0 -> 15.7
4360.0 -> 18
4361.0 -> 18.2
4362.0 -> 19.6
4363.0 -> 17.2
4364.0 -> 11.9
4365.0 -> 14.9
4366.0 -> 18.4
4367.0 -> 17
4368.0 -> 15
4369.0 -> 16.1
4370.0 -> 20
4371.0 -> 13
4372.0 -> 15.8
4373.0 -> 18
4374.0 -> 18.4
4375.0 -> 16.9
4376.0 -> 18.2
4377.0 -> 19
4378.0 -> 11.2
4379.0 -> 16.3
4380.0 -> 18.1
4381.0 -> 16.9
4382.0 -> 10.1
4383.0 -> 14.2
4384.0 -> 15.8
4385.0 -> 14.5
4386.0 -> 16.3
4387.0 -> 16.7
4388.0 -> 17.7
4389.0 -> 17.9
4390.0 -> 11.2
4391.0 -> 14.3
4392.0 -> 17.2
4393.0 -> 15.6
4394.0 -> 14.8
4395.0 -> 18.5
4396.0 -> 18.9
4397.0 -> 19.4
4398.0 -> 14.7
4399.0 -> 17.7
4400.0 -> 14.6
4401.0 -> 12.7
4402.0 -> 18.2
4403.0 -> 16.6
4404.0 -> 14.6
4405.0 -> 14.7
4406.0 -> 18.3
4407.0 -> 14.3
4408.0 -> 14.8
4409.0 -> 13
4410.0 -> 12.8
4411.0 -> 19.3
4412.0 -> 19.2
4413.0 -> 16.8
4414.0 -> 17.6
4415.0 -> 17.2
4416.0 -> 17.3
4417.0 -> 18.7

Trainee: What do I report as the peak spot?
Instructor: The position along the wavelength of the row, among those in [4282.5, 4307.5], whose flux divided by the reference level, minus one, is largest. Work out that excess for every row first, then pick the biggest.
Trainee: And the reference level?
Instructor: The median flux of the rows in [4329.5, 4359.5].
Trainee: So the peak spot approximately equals 4299.0 angstrom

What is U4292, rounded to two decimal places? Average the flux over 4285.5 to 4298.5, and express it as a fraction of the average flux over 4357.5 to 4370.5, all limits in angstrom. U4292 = 0.82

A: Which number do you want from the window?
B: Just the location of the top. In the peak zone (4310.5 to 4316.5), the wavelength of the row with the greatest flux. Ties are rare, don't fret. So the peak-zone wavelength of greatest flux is 4316.0 angstrom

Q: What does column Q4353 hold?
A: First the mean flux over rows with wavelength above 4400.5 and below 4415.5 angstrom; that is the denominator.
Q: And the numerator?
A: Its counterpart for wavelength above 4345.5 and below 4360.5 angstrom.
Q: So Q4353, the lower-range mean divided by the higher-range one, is 1.12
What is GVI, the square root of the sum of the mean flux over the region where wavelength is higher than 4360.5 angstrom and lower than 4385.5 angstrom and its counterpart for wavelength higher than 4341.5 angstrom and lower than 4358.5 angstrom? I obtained 5.82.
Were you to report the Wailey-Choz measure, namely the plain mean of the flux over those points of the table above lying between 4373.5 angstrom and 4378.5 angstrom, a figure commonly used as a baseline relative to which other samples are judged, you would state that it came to 16.7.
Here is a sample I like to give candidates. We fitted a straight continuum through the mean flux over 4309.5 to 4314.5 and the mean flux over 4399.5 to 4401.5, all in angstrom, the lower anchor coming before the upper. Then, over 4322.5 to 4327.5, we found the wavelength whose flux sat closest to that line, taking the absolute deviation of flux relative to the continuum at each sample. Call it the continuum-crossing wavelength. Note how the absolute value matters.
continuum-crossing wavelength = 4326.0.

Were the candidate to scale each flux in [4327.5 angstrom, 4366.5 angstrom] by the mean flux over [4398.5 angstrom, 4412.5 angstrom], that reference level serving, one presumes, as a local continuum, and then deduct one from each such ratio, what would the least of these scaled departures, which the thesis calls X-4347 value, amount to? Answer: -0.28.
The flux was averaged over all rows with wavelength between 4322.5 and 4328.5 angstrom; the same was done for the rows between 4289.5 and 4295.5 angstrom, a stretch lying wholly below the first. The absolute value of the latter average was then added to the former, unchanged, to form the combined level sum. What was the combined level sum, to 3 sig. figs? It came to 29.5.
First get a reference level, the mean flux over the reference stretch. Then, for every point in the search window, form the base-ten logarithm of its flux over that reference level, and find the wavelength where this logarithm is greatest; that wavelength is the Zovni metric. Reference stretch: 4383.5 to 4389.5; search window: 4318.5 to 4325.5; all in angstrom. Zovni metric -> 4322.0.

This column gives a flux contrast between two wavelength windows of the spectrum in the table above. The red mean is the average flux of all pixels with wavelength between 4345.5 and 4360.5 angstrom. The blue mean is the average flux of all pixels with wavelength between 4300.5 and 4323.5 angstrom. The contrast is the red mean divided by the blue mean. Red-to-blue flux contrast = 1.21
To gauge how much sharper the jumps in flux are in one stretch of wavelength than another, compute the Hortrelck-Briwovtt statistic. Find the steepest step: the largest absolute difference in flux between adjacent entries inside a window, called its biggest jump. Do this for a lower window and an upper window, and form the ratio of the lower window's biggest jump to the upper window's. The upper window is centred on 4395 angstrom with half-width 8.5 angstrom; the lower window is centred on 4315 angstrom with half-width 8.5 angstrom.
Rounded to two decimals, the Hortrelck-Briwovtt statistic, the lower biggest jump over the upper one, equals 1.18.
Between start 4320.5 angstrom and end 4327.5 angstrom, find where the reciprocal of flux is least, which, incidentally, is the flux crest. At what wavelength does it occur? 4322.0 angstrom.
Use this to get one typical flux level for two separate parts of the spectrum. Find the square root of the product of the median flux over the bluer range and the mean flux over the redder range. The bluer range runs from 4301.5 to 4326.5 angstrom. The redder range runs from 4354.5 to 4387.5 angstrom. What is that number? 16.1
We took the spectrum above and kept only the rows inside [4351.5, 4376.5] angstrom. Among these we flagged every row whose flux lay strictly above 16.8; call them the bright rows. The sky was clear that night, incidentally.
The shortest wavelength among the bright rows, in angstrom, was 4352.0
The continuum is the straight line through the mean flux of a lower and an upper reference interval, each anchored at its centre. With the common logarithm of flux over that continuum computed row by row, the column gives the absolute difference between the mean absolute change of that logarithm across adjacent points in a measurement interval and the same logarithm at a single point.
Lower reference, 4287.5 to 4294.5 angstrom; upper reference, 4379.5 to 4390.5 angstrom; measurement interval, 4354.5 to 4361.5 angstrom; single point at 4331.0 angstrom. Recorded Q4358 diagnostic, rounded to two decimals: 0.00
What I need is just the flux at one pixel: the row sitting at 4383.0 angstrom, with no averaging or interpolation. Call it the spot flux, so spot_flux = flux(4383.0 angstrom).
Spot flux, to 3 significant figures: 14.2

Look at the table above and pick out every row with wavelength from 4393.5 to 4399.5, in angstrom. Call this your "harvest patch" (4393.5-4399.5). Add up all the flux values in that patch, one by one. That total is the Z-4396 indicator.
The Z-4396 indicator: 104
